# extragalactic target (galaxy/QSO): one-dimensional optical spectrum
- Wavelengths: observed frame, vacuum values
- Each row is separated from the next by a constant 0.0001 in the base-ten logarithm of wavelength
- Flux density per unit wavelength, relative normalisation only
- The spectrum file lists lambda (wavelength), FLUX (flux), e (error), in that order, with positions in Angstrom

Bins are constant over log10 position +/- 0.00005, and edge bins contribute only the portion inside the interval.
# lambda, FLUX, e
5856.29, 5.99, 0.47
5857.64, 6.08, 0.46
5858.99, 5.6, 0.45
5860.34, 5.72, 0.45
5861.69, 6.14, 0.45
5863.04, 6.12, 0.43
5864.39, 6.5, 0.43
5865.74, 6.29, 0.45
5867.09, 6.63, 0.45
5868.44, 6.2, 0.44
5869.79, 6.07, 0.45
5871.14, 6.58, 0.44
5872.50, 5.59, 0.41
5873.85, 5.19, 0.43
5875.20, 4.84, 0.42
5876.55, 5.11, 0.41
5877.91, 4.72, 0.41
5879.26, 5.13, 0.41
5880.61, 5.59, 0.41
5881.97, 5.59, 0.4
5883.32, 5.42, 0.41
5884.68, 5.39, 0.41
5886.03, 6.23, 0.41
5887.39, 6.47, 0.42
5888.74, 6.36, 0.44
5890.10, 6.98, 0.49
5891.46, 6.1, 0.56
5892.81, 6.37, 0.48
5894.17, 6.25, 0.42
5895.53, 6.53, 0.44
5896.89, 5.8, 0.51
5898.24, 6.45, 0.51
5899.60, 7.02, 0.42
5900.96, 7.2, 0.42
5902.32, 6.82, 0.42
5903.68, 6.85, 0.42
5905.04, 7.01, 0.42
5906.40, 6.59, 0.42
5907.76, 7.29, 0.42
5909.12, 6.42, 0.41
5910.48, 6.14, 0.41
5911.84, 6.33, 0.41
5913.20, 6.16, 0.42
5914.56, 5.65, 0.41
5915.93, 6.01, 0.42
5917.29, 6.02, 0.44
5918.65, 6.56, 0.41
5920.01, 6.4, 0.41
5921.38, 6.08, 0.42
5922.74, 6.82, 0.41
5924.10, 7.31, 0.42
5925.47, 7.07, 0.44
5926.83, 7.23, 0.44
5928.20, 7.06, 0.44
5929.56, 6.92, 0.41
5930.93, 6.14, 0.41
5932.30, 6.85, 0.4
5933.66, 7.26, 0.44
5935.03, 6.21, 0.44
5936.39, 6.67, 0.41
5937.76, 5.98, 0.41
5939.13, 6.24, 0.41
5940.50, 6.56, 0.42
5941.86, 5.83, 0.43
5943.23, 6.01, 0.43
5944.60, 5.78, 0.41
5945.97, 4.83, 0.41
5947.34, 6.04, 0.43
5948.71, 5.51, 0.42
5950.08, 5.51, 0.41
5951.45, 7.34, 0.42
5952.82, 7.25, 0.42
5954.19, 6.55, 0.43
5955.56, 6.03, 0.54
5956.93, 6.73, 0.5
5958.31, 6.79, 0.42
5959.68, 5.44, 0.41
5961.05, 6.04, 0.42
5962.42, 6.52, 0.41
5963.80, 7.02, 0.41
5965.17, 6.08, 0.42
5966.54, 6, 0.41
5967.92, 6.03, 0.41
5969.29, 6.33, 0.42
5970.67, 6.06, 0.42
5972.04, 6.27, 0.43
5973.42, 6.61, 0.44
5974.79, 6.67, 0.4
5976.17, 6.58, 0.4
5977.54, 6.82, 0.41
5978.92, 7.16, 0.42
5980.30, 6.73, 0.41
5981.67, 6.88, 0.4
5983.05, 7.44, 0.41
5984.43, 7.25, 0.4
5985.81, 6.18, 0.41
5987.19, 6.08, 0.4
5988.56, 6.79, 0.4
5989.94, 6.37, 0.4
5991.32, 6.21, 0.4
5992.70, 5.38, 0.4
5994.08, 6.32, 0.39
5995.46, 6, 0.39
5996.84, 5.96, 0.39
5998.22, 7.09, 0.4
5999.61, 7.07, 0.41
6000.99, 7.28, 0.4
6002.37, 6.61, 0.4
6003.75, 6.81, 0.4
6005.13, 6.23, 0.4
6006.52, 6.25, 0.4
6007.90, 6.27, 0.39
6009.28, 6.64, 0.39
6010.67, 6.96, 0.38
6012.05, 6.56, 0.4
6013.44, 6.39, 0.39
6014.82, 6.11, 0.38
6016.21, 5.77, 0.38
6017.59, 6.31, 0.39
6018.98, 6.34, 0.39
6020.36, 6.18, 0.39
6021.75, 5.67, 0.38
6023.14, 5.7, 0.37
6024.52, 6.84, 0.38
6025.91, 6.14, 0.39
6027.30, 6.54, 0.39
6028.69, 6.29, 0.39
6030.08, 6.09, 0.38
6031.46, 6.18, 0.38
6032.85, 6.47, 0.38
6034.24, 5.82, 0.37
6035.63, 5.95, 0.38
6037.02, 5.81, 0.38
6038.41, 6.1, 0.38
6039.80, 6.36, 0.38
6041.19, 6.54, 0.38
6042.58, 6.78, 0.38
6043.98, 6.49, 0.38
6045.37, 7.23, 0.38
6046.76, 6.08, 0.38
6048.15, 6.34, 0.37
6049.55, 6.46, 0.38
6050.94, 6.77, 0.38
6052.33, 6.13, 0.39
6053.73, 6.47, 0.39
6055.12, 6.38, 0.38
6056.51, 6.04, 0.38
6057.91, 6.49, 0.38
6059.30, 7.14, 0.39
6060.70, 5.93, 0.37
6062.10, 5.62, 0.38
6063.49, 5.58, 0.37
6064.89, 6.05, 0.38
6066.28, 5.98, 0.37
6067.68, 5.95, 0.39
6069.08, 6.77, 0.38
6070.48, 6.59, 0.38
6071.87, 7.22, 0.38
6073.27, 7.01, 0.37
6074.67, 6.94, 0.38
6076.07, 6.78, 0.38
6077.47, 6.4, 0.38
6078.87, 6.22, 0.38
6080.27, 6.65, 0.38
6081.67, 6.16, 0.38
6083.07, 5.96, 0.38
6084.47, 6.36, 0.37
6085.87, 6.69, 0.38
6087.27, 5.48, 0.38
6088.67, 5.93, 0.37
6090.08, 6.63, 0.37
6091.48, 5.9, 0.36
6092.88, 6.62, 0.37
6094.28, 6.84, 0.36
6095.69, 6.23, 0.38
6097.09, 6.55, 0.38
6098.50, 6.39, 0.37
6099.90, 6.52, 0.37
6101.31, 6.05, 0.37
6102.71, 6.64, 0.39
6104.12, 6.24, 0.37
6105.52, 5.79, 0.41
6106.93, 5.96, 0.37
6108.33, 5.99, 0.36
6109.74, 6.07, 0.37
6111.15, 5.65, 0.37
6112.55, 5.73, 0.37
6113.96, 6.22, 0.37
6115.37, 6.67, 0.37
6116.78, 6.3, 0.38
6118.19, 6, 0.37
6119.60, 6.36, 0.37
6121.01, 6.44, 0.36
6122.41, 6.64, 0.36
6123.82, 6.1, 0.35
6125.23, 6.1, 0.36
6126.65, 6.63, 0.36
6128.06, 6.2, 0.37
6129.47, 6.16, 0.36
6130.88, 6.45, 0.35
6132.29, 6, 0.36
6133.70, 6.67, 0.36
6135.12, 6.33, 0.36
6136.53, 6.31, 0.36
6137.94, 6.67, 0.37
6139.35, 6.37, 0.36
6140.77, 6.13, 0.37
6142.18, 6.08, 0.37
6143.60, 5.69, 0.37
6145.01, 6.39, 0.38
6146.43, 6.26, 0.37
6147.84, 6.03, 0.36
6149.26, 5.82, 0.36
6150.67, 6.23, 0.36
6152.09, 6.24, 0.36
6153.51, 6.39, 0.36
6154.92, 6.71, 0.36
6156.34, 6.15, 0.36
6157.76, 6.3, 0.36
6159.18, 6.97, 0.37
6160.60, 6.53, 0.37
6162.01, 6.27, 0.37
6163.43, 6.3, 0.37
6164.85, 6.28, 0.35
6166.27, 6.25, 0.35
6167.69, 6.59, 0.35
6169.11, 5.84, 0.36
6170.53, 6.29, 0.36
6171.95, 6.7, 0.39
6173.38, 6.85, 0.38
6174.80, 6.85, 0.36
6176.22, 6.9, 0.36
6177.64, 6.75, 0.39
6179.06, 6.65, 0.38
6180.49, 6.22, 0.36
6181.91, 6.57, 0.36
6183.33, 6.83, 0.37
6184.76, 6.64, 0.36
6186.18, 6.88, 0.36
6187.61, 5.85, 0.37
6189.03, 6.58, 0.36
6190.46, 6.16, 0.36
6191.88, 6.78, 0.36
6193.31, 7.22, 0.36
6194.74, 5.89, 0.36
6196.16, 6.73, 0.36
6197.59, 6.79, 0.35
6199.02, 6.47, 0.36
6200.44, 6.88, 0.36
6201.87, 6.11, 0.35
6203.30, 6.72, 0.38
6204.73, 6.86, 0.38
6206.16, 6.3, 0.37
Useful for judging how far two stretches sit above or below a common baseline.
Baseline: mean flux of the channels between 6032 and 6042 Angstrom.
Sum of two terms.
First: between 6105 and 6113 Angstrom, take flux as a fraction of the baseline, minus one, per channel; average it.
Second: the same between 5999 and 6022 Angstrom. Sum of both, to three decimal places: 0.001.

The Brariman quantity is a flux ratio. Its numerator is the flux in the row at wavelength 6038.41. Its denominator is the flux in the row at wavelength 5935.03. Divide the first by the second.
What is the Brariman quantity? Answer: 0.98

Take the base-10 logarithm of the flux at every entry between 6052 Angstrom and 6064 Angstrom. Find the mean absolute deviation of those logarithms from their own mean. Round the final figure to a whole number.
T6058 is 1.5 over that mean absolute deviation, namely 57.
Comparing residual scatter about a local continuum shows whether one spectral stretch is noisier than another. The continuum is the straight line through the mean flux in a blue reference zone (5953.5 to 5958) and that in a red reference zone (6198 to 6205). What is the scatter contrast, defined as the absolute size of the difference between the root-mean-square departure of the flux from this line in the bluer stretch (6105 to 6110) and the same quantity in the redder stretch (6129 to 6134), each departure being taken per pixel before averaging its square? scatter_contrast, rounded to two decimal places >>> 0.25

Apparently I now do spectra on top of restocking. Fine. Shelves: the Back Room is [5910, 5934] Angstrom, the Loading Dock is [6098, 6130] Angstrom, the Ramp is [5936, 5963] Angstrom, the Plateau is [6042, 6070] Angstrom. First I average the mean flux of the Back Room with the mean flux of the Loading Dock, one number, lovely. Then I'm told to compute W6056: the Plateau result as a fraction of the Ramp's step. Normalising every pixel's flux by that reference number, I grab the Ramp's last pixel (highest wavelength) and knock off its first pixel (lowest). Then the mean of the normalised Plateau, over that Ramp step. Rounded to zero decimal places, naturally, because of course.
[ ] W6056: -42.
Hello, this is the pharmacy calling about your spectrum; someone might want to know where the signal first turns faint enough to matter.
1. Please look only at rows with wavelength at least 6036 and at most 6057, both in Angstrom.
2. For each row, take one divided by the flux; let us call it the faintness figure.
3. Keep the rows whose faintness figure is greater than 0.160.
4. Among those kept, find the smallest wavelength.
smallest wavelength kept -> 6037.02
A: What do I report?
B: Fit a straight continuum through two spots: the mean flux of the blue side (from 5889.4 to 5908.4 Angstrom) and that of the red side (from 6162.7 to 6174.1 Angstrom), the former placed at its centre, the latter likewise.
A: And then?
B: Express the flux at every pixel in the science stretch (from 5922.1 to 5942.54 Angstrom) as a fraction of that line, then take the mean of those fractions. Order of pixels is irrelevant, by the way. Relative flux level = 1.01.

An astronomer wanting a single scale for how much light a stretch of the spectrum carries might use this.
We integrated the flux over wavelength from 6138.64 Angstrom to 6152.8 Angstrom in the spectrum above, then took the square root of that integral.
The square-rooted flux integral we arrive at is 9.31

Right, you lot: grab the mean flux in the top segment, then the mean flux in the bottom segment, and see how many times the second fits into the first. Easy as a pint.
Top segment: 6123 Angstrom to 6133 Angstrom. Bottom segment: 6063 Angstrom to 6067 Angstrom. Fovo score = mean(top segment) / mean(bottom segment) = 1.06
